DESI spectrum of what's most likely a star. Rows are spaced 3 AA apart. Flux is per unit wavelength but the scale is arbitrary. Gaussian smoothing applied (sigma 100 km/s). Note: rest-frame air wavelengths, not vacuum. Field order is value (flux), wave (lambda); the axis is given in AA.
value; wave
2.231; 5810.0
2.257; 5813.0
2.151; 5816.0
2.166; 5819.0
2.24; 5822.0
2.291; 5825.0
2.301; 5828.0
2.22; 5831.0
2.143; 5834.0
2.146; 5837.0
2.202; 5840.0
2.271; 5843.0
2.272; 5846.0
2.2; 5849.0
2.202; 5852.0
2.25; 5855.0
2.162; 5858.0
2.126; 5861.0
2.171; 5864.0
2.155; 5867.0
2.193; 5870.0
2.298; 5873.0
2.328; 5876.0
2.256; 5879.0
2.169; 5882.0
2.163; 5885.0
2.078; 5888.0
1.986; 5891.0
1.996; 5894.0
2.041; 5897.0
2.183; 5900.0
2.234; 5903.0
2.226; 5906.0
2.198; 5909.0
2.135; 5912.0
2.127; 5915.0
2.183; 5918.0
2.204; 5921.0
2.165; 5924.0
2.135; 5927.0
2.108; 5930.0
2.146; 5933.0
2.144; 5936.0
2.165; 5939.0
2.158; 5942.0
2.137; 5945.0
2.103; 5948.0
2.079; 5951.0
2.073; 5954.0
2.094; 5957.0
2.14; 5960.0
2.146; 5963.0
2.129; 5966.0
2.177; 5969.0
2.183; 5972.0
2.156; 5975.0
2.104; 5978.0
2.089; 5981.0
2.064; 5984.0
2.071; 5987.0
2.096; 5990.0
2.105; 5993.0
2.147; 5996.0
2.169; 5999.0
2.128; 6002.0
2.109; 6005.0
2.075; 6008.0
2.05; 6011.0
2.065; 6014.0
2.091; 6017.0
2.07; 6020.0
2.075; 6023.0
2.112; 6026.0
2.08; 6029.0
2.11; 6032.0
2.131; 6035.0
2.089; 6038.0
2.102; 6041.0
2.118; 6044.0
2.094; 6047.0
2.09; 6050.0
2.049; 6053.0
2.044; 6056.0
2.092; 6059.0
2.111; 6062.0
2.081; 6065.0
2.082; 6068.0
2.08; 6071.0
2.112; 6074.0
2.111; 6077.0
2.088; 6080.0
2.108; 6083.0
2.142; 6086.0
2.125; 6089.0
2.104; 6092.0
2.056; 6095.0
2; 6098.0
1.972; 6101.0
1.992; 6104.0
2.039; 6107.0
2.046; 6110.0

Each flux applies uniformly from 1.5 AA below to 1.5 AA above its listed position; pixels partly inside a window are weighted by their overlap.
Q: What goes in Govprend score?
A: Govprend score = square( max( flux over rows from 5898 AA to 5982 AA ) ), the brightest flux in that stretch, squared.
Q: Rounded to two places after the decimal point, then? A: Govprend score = 4.99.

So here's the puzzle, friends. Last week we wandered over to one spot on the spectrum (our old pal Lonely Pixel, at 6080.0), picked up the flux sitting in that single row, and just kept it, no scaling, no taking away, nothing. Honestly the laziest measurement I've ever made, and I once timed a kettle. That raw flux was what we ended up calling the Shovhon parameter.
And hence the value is 2.088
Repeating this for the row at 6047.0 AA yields 2.094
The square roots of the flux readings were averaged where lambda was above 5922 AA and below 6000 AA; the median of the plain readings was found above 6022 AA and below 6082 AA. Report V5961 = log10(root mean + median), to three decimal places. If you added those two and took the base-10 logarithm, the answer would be 0.550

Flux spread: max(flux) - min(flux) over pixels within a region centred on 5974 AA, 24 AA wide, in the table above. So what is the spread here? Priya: 0.12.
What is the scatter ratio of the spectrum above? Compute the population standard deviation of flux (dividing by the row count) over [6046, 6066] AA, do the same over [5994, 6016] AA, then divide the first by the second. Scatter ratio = 0.55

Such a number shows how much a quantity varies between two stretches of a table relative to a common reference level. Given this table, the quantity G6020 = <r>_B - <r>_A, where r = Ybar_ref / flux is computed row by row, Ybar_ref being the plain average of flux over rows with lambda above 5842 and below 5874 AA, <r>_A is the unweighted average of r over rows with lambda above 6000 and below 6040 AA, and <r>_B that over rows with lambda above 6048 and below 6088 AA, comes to 0.00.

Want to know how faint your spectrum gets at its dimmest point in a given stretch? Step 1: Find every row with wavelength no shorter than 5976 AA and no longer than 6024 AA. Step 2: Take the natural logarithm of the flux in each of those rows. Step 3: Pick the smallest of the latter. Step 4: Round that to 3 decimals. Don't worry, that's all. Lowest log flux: 0.718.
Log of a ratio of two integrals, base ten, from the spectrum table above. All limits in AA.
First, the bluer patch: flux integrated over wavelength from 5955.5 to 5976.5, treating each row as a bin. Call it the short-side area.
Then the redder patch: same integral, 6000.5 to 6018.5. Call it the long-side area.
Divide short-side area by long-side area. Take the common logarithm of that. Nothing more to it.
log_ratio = 0.1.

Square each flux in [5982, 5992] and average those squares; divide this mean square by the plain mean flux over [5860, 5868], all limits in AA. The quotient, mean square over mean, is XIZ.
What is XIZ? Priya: 2.01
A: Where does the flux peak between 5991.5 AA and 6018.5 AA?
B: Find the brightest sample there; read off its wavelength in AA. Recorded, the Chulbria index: 5999.0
